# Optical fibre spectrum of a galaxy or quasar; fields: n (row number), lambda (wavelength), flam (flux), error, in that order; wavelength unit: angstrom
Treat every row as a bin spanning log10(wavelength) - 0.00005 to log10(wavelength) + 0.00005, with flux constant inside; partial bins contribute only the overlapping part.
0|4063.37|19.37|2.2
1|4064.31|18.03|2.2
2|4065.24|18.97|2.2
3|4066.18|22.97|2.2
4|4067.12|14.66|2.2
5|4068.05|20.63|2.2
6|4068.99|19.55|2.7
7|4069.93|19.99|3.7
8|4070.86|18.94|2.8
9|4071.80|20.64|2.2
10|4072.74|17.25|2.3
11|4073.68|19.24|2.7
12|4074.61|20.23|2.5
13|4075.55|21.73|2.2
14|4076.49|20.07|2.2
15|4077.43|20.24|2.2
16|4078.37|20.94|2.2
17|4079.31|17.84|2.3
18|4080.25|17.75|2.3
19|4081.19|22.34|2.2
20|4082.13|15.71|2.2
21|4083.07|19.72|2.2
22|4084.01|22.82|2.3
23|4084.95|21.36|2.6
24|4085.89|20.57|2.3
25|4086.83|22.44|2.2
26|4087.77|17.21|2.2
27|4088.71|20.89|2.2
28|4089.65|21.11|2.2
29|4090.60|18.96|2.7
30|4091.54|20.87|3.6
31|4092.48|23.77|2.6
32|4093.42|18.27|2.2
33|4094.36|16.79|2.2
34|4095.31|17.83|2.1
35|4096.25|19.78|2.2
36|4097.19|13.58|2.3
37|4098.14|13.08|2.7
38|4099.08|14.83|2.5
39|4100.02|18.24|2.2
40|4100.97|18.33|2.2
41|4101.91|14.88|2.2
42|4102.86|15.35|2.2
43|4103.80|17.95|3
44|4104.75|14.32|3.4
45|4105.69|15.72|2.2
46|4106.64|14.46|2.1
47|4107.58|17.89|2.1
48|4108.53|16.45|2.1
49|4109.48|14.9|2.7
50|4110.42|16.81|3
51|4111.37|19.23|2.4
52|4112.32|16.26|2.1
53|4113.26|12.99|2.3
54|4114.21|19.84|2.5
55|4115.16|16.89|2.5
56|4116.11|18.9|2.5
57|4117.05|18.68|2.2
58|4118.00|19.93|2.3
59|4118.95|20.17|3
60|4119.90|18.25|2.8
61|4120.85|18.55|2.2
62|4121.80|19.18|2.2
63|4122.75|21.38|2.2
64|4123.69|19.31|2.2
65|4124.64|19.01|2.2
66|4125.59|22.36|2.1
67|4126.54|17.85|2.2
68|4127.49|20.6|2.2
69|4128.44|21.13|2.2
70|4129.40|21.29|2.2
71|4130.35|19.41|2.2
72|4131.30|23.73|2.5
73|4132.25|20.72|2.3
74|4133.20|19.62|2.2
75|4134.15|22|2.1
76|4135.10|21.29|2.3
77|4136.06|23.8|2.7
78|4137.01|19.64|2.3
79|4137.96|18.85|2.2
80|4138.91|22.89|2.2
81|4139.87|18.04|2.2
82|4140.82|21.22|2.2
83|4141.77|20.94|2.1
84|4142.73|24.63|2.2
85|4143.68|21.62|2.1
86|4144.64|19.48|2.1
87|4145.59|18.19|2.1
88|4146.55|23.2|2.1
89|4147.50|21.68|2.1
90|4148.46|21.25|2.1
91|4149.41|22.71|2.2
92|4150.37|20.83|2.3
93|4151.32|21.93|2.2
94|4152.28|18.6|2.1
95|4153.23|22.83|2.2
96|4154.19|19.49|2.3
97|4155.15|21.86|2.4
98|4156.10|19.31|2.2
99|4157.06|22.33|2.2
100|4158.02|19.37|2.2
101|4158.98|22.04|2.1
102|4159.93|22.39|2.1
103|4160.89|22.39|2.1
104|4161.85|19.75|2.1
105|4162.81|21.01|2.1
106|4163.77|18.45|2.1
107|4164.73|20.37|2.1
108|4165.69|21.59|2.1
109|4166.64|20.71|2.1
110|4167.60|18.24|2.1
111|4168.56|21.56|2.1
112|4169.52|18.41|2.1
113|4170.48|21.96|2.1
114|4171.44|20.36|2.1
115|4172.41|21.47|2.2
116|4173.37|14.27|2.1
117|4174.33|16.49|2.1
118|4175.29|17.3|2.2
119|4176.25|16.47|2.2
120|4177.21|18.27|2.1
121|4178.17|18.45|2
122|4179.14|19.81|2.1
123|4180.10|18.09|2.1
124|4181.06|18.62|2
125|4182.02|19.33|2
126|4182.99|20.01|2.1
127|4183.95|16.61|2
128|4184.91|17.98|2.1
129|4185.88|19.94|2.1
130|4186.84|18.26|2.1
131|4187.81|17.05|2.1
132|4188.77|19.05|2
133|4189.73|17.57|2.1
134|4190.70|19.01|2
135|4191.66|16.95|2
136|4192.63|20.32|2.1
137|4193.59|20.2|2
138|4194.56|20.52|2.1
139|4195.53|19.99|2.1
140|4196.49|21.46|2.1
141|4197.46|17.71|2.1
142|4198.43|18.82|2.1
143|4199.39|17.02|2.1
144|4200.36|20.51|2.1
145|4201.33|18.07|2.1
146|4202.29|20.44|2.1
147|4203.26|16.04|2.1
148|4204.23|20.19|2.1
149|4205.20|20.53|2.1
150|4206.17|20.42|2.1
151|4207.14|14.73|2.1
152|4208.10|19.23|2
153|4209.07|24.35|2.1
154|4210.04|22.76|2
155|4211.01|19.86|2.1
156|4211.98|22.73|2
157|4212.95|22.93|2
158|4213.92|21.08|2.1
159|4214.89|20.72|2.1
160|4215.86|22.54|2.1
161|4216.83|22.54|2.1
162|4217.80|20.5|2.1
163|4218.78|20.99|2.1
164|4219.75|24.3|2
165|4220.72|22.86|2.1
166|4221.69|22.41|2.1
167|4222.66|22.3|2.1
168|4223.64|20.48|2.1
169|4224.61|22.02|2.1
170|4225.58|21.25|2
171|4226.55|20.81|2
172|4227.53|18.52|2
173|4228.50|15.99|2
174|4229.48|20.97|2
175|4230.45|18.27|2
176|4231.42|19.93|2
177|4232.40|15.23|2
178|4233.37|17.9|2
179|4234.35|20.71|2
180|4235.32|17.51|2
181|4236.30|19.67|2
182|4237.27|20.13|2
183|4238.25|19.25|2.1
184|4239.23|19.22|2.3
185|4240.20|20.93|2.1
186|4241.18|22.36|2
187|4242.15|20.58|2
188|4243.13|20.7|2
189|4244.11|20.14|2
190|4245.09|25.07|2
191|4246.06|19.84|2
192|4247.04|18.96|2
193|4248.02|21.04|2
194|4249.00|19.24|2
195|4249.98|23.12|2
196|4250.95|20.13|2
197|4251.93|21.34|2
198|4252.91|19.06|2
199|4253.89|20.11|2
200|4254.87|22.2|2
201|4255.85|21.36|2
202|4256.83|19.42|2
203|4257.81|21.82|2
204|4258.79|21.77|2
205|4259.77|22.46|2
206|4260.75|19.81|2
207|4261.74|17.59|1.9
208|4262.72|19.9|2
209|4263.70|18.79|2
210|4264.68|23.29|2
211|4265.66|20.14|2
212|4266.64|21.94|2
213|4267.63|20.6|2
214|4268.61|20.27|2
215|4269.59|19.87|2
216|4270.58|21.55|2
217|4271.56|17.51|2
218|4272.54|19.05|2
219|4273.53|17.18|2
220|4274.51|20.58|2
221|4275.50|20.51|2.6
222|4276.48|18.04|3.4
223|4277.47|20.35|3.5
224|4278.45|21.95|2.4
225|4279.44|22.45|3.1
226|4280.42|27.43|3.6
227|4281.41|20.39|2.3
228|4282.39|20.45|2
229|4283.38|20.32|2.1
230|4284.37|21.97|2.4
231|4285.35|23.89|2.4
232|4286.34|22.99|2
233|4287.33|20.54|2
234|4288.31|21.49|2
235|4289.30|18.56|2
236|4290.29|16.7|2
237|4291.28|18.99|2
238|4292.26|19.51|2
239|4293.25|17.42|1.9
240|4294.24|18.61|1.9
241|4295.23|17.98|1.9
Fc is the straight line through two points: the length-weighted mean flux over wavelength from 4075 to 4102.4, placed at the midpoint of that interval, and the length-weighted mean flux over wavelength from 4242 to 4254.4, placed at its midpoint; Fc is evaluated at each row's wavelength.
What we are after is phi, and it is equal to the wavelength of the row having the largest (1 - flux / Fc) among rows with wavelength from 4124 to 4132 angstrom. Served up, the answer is 4126.54 angstrom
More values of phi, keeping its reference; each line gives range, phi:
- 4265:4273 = 4271.56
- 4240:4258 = 4247.04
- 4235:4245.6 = 4235.32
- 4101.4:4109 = 4104.75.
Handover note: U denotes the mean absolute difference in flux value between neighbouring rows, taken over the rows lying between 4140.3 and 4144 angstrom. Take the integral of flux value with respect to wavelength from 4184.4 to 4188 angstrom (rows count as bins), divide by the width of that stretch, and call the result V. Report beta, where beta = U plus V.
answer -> 20.7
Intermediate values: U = 2.3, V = 18.4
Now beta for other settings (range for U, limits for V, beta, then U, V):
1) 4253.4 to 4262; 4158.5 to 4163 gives 23.2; 1.6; 21.6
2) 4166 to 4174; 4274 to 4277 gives 22.9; 3.2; 19.7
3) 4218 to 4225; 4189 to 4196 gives 20.7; 1.4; 19.2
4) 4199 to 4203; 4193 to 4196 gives 23.0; 2.8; 20.2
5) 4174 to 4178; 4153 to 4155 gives 22.1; 1.1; 21.0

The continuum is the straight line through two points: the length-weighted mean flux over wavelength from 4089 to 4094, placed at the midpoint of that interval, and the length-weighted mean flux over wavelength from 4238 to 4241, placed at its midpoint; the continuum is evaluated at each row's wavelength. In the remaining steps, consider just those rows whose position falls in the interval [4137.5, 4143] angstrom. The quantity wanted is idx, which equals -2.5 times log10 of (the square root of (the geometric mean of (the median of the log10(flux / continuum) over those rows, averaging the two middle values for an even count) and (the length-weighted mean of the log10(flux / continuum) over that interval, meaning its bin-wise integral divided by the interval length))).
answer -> 2.4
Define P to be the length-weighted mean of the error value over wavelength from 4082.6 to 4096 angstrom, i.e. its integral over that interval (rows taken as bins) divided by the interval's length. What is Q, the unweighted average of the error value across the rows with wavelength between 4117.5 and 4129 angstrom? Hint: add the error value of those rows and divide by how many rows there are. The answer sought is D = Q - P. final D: -0.08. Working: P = 2.40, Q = 2.32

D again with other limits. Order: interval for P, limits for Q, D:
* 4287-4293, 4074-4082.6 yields 0.26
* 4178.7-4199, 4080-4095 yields 0.32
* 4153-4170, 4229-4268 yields -0.14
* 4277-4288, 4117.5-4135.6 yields -0.22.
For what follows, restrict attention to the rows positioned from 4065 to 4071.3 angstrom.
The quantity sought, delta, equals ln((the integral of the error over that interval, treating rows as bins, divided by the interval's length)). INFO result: 0.95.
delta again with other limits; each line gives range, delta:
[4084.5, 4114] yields 0.88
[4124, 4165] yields 0.79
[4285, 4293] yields 0.71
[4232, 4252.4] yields 0.71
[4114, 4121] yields 0.92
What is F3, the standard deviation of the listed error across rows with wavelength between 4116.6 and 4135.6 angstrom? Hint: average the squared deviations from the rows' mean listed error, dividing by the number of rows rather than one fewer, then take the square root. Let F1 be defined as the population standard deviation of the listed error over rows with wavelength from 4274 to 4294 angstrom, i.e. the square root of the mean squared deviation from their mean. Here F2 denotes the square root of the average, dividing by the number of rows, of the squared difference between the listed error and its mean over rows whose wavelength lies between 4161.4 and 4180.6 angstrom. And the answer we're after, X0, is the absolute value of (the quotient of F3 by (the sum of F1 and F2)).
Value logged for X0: 0.37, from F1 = 0.5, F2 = 0.04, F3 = 0.221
